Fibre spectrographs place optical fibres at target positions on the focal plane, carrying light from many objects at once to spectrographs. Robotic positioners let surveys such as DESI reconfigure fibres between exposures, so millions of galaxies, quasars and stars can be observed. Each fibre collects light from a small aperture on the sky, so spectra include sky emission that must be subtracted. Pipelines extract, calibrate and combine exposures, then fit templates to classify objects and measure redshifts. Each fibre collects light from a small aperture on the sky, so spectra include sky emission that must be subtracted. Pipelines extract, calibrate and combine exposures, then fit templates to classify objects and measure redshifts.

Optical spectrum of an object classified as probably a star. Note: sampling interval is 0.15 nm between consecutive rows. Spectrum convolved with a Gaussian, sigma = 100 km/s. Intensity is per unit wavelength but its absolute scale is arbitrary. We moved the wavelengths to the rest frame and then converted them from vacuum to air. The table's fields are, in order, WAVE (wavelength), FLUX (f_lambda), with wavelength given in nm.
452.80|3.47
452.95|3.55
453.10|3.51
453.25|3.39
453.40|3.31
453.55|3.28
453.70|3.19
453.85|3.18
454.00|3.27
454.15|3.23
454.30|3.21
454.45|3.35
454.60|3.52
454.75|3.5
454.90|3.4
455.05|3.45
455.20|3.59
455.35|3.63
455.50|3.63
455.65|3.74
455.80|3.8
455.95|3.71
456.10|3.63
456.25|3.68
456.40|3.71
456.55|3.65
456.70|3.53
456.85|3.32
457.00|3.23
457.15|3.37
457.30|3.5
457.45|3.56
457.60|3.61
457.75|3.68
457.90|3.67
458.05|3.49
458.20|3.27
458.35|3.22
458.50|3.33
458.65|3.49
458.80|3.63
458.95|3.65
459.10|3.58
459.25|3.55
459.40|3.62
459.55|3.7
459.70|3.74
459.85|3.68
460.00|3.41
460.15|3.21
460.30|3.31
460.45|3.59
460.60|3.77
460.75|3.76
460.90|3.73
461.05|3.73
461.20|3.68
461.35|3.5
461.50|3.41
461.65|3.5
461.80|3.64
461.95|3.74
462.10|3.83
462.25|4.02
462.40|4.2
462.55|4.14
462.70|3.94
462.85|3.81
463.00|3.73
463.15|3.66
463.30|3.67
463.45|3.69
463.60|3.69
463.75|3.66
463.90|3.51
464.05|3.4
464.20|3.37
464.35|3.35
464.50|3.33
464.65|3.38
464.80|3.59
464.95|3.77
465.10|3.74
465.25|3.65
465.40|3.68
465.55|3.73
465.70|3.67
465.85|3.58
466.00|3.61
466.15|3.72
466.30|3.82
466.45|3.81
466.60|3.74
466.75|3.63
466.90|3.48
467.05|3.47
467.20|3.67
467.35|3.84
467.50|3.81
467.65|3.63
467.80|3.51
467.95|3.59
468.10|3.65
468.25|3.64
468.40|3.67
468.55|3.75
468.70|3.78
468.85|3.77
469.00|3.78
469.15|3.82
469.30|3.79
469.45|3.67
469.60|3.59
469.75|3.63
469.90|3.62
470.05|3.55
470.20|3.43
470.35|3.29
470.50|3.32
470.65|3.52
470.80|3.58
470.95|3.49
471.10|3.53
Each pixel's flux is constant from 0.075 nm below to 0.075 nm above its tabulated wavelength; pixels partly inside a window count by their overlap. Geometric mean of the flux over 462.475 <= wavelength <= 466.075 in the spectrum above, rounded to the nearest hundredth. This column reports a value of 3.63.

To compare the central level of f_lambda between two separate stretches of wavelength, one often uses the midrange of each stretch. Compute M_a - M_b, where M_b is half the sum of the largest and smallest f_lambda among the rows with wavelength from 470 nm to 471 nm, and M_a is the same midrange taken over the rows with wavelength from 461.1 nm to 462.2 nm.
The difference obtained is 0.2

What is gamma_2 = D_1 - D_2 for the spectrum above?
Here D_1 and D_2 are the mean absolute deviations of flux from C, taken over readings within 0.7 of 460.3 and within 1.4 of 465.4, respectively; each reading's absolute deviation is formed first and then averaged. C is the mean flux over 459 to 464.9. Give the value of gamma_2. 0.04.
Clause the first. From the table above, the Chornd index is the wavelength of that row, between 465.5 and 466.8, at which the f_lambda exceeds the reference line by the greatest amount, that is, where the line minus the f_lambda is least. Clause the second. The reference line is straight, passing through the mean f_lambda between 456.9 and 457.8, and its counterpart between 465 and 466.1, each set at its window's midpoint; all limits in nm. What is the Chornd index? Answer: 466.30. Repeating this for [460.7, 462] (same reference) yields 460.75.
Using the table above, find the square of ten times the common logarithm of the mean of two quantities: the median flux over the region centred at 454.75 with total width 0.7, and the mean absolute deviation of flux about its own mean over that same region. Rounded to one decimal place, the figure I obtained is 5.9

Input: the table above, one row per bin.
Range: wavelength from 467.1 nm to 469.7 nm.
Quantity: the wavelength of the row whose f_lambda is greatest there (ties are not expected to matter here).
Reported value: 467.35 nm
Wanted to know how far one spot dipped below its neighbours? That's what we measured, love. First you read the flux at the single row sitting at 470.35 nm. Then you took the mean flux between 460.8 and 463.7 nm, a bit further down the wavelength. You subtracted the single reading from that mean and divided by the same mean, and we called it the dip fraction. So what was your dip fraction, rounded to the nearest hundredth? 0.12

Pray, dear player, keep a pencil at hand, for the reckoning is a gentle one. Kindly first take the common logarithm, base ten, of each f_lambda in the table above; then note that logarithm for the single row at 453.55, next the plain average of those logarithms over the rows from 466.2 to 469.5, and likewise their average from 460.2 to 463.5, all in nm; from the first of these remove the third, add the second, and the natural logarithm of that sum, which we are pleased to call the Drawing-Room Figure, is -0.67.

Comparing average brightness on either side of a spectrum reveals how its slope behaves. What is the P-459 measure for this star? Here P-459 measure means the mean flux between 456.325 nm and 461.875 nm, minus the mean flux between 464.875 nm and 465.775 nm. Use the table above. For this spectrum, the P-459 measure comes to -0.17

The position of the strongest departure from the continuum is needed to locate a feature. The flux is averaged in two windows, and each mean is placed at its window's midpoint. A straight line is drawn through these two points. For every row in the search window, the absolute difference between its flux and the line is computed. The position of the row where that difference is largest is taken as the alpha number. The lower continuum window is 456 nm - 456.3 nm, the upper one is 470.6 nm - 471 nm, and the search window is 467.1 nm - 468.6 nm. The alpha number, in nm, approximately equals 467.35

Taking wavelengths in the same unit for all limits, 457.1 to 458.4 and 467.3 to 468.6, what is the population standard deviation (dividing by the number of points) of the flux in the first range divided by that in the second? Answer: 1.58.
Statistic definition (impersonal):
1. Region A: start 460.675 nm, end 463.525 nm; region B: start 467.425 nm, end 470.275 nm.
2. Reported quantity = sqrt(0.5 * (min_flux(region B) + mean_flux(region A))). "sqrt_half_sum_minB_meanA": 1.896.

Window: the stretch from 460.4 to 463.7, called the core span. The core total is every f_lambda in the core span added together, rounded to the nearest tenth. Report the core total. 82.4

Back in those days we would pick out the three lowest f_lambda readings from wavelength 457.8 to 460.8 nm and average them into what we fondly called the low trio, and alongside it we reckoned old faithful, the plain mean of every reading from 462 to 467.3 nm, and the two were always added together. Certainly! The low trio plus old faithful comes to 6.91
